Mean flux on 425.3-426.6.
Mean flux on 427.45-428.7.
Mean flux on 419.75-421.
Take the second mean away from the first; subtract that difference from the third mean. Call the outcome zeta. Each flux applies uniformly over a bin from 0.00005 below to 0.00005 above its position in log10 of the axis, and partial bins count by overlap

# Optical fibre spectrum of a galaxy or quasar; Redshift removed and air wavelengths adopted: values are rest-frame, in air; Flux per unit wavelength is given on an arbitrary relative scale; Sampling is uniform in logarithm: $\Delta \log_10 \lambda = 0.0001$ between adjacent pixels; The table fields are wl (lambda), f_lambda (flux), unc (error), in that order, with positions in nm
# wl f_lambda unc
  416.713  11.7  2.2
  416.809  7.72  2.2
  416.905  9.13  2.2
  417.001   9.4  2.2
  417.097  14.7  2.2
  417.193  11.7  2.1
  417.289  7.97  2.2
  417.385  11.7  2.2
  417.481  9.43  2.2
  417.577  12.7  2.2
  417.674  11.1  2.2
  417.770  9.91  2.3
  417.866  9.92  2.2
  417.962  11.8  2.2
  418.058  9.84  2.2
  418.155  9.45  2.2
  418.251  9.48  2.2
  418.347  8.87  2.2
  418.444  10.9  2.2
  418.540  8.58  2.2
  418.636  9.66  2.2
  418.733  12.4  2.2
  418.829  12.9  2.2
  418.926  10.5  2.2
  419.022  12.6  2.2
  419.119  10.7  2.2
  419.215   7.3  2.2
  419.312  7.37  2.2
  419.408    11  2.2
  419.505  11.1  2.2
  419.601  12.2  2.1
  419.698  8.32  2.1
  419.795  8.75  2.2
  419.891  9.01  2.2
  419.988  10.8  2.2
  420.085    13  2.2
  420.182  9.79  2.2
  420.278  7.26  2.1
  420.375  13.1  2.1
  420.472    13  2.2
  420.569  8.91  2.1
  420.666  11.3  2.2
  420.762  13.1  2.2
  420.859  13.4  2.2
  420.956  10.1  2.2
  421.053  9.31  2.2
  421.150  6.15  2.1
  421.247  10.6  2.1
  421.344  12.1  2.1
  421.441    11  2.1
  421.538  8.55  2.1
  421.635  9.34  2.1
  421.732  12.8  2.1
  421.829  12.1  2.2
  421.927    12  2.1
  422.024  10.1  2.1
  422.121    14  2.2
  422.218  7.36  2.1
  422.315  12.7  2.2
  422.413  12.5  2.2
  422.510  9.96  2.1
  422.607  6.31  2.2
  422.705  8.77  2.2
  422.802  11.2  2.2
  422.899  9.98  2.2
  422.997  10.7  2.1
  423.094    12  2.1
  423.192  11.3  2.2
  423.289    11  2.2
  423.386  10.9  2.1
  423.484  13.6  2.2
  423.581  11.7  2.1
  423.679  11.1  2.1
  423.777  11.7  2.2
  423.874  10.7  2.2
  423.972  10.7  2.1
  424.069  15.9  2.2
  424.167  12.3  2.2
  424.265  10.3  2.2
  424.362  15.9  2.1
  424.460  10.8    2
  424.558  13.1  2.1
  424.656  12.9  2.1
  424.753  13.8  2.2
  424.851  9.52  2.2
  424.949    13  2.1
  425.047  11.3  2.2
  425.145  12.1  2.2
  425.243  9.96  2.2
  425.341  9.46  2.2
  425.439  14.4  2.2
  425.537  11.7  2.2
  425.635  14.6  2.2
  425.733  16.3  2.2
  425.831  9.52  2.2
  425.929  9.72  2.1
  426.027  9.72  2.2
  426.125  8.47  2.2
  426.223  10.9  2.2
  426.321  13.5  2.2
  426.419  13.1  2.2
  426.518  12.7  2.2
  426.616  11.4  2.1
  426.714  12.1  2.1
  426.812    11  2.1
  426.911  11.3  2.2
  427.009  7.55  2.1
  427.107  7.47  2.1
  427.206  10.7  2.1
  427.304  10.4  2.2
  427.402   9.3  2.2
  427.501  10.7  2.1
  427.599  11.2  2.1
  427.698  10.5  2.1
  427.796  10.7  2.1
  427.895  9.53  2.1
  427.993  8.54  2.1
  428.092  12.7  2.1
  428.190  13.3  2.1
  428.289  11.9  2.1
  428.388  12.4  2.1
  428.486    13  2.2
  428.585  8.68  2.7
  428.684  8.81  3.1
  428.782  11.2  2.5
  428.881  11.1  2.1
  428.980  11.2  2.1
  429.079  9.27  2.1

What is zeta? 10.0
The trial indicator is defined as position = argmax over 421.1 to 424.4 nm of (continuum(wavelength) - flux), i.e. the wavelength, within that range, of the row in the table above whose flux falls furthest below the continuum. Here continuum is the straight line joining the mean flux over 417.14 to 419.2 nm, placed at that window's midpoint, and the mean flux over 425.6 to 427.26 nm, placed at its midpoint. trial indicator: 421.150 nm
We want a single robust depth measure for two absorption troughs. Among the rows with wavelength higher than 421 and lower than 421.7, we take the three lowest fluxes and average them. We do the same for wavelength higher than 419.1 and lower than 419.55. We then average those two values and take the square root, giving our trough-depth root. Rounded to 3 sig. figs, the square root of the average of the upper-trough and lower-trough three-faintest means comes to 2.87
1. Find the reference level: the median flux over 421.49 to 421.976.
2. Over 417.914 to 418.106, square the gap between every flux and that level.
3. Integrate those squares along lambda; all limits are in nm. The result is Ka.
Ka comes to 0.45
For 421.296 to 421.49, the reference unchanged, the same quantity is 0.10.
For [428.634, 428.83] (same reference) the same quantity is 1.07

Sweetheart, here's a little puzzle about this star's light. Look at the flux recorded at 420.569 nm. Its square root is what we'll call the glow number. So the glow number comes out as 2.98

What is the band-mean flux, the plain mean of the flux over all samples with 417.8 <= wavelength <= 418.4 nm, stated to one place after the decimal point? 9.9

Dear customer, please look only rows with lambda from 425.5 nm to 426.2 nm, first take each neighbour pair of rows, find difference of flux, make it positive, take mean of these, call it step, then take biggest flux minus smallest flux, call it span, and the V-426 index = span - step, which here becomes 6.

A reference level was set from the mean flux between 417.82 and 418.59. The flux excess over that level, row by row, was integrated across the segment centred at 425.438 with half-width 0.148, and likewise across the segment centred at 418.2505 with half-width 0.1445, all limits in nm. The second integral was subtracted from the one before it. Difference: 0.76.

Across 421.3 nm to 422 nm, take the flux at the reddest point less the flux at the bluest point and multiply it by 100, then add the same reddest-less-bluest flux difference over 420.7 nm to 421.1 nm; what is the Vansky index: -14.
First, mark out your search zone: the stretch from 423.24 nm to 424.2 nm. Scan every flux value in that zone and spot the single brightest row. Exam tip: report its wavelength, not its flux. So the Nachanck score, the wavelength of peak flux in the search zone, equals 424.069 nm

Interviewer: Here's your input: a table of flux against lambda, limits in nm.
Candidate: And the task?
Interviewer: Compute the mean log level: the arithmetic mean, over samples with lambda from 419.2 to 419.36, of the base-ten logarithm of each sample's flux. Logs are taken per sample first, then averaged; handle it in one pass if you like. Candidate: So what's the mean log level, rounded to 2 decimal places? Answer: 0.87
